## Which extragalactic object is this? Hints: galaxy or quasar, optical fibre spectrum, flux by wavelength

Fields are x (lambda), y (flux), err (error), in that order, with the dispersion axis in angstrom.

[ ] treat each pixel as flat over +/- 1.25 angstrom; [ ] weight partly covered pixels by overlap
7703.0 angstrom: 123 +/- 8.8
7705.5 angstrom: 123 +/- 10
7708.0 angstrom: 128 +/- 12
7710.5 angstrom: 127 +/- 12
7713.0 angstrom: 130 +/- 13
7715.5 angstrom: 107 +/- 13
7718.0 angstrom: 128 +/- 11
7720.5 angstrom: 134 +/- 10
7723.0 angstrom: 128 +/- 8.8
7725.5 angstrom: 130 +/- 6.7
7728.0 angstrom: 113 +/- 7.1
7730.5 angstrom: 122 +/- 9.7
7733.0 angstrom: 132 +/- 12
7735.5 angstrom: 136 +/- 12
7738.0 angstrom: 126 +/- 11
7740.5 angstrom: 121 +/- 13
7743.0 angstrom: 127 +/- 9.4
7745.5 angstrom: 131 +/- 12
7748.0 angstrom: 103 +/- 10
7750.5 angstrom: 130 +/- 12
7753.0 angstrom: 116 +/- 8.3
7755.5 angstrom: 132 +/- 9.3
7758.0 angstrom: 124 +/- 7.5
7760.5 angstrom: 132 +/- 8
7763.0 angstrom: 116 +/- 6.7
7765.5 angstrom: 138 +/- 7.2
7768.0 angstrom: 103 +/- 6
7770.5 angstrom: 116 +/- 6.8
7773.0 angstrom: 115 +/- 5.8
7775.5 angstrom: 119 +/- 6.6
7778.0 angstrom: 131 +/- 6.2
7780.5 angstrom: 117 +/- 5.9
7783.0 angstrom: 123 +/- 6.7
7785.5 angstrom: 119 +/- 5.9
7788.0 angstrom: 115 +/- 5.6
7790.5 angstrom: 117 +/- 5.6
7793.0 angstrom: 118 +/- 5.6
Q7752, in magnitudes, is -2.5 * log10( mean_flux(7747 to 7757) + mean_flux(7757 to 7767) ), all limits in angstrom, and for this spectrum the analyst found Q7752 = -5.99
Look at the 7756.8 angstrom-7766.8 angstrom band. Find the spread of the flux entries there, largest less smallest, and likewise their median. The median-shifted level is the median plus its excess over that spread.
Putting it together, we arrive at 234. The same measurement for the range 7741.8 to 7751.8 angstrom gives 229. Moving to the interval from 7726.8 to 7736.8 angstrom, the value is 231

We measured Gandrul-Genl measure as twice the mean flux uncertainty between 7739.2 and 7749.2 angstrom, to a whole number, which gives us 22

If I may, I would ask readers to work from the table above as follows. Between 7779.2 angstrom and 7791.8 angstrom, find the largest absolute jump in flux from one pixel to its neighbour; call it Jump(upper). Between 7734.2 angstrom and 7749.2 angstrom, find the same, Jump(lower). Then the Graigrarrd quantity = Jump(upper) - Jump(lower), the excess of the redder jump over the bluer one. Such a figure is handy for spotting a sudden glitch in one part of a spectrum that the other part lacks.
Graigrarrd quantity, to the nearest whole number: -22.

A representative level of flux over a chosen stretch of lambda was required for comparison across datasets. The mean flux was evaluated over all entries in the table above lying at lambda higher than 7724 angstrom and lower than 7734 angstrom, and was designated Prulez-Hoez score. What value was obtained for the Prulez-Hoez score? 124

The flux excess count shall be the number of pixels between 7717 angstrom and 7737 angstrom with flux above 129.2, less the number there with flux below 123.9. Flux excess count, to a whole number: 2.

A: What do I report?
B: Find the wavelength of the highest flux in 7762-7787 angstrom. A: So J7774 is 7765.5 angstrom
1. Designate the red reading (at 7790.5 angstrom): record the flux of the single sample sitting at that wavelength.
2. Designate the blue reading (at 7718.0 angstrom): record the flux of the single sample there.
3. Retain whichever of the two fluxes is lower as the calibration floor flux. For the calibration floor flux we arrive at 117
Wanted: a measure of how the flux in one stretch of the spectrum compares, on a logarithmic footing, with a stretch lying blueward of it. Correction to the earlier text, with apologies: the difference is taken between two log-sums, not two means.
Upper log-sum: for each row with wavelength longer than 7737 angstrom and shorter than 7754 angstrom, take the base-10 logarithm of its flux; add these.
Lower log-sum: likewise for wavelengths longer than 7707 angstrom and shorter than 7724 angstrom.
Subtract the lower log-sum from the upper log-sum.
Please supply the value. -0.100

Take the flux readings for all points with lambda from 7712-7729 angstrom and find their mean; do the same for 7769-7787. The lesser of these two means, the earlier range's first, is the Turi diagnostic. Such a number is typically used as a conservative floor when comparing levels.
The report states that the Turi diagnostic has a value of 120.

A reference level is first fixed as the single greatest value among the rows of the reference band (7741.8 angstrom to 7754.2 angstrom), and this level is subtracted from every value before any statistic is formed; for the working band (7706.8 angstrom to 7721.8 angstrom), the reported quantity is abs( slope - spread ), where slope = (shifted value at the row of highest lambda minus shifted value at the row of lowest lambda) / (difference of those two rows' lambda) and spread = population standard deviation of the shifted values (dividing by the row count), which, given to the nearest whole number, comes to 8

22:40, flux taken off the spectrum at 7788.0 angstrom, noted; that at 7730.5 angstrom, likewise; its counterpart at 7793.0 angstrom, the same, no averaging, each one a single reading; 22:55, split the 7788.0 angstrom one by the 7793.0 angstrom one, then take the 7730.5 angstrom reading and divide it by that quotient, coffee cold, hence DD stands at 125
